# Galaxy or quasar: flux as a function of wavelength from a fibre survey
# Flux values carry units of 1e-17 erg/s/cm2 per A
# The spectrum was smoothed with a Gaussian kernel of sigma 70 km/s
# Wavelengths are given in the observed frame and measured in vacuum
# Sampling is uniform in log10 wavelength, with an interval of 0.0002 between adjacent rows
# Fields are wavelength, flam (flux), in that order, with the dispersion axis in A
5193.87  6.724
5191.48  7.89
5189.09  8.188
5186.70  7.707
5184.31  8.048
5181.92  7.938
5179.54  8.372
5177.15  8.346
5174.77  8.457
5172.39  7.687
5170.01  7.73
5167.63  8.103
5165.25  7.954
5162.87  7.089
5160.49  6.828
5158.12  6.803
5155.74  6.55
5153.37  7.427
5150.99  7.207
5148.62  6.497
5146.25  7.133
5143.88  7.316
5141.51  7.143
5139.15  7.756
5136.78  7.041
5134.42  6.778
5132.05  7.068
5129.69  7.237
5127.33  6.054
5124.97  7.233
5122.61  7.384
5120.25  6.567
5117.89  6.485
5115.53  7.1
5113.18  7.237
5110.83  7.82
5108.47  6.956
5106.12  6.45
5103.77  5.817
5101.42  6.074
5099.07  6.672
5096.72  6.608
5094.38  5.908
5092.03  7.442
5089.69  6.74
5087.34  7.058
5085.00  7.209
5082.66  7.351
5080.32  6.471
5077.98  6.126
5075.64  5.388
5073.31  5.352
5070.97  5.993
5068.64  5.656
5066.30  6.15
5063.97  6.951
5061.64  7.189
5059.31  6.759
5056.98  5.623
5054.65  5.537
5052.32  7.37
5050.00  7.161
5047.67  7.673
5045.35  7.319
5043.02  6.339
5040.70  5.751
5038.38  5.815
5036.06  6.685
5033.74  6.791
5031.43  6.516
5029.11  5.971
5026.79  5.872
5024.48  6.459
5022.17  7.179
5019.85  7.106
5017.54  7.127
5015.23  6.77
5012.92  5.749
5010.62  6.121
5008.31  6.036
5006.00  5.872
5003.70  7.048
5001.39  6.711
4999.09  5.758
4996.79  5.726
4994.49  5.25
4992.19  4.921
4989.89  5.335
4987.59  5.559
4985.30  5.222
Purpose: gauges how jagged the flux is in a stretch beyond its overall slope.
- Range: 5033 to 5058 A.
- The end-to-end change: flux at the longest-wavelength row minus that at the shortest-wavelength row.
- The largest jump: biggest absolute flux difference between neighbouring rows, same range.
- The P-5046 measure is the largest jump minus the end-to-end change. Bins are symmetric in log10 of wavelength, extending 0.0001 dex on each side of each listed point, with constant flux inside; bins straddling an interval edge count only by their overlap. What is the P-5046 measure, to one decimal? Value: 3.0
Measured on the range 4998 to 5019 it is -0.2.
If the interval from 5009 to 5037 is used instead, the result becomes 0.5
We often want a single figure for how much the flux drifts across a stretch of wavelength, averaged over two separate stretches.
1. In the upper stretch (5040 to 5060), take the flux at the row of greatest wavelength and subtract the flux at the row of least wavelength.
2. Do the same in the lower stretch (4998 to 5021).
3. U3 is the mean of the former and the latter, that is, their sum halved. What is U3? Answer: 1.2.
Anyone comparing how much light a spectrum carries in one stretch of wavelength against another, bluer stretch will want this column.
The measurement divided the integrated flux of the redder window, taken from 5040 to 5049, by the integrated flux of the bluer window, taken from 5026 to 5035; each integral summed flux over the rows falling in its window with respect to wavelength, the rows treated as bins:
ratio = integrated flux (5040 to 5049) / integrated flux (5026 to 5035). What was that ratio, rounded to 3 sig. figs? 1.08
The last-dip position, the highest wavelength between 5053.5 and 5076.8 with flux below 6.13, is 5075.64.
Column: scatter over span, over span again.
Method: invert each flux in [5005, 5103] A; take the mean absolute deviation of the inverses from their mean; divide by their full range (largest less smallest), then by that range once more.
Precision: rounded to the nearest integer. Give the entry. 4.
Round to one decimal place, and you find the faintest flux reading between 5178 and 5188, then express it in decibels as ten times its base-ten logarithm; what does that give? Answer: 8.9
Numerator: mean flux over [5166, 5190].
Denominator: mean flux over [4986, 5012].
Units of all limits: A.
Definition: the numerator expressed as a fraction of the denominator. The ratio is 1.38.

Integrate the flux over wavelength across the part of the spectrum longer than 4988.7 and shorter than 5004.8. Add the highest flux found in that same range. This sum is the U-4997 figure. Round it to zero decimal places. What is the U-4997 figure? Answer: 101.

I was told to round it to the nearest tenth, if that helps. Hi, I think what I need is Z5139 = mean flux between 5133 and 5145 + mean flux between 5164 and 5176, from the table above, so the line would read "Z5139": 15.2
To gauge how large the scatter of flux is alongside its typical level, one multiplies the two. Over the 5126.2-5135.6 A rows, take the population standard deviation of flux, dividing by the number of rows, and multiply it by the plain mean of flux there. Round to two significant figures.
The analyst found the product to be 3.1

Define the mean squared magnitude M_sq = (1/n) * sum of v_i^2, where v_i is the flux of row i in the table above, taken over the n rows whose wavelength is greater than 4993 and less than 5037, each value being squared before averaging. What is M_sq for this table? 41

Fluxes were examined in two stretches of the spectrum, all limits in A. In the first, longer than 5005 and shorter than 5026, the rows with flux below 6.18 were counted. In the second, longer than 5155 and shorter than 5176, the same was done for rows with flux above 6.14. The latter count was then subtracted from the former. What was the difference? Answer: -5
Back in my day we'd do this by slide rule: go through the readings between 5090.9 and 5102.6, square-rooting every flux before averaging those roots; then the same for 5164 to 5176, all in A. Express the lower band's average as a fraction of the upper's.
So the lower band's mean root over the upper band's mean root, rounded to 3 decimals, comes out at 0.904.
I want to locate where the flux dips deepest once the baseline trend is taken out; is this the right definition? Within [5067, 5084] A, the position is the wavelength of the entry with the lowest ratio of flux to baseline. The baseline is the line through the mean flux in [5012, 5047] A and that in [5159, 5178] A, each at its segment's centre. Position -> 5073.31 A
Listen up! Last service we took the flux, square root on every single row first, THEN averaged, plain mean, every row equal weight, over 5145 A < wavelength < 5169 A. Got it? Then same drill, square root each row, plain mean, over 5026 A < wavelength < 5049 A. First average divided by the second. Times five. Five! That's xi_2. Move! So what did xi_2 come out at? 5.26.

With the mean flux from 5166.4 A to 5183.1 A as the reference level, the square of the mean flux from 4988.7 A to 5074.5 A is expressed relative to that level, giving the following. 4.9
